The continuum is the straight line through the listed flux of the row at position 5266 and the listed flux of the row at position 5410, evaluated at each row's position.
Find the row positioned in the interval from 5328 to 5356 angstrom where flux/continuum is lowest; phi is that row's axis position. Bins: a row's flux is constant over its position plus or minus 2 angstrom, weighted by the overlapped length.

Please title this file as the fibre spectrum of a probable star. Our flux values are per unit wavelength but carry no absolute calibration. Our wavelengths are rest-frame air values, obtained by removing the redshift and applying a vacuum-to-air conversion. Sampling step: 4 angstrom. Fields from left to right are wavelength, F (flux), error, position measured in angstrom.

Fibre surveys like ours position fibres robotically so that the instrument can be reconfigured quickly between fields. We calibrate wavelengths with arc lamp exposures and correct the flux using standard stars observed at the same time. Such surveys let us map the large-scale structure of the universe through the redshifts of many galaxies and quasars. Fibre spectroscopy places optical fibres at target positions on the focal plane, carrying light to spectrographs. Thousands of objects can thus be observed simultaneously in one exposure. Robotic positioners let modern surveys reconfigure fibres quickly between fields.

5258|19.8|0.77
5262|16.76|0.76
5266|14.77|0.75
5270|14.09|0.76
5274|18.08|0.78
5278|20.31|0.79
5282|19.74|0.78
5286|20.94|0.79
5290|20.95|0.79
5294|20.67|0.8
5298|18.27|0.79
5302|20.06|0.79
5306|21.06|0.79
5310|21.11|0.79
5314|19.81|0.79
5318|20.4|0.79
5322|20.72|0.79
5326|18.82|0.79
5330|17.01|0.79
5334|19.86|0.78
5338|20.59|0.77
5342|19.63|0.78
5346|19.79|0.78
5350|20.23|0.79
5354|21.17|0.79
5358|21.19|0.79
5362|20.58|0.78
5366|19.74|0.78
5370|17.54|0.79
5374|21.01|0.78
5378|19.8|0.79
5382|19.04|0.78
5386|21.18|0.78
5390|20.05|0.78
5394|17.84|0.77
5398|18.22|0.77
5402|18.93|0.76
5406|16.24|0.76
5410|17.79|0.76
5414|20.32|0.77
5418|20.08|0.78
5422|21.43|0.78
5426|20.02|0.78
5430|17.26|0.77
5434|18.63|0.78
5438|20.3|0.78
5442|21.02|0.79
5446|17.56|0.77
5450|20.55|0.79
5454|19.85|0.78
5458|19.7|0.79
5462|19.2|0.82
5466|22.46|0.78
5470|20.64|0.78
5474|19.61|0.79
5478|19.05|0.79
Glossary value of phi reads 5330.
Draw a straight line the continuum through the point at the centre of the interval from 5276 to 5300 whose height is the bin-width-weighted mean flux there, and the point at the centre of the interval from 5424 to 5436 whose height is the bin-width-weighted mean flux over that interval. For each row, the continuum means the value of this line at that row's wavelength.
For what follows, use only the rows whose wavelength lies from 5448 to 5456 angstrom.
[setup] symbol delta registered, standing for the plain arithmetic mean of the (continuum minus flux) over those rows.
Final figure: -1.8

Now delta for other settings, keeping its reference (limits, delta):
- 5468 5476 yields -1.9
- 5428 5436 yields 0.7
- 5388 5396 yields 0.1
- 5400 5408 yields 1.3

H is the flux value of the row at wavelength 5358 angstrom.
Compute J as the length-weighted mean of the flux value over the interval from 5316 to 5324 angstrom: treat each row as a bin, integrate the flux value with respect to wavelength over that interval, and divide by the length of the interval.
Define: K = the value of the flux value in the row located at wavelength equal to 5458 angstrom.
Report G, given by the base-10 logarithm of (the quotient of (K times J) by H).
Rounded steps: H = 21.19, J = 20.6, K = 19.7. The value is 1.28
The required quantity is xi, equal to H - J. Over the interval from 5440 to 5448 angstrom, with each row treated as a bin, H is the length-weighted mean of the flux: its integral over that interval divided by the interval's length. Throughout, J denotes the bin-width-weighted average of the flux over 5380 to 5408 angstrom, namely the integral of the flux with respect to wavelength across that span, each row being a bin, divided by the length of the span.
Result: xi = 0.5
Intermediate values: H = 19.3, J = 18.8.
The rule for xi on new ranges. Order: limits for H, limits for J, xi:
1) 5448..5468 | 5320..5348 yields 0.9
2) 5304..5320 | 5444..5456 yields 1.3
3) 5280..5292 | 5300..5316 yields 0.0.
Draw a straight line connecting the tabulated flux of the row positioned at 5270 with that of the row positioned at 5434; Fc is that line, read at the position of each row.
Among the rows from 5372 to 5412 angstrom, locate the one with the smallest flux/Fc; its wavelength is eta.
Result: 5406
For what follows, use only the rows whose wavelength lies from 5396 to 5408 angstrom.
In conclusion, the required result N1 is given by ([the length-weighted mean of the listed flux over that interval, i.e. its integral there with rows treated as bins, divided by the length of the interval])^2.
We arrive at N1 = 317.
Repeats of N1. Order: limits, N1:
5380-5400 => 371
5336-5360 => 418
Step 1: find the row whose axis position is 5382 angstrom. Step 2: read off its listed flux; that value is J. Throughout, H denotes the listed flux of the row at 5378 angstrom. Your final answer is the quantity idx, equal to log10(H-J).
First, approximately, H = 19.8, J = 19.04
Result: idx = -0.12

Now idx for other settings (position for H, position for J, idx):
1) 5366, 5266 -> 0.70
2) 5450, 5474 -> -0.03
